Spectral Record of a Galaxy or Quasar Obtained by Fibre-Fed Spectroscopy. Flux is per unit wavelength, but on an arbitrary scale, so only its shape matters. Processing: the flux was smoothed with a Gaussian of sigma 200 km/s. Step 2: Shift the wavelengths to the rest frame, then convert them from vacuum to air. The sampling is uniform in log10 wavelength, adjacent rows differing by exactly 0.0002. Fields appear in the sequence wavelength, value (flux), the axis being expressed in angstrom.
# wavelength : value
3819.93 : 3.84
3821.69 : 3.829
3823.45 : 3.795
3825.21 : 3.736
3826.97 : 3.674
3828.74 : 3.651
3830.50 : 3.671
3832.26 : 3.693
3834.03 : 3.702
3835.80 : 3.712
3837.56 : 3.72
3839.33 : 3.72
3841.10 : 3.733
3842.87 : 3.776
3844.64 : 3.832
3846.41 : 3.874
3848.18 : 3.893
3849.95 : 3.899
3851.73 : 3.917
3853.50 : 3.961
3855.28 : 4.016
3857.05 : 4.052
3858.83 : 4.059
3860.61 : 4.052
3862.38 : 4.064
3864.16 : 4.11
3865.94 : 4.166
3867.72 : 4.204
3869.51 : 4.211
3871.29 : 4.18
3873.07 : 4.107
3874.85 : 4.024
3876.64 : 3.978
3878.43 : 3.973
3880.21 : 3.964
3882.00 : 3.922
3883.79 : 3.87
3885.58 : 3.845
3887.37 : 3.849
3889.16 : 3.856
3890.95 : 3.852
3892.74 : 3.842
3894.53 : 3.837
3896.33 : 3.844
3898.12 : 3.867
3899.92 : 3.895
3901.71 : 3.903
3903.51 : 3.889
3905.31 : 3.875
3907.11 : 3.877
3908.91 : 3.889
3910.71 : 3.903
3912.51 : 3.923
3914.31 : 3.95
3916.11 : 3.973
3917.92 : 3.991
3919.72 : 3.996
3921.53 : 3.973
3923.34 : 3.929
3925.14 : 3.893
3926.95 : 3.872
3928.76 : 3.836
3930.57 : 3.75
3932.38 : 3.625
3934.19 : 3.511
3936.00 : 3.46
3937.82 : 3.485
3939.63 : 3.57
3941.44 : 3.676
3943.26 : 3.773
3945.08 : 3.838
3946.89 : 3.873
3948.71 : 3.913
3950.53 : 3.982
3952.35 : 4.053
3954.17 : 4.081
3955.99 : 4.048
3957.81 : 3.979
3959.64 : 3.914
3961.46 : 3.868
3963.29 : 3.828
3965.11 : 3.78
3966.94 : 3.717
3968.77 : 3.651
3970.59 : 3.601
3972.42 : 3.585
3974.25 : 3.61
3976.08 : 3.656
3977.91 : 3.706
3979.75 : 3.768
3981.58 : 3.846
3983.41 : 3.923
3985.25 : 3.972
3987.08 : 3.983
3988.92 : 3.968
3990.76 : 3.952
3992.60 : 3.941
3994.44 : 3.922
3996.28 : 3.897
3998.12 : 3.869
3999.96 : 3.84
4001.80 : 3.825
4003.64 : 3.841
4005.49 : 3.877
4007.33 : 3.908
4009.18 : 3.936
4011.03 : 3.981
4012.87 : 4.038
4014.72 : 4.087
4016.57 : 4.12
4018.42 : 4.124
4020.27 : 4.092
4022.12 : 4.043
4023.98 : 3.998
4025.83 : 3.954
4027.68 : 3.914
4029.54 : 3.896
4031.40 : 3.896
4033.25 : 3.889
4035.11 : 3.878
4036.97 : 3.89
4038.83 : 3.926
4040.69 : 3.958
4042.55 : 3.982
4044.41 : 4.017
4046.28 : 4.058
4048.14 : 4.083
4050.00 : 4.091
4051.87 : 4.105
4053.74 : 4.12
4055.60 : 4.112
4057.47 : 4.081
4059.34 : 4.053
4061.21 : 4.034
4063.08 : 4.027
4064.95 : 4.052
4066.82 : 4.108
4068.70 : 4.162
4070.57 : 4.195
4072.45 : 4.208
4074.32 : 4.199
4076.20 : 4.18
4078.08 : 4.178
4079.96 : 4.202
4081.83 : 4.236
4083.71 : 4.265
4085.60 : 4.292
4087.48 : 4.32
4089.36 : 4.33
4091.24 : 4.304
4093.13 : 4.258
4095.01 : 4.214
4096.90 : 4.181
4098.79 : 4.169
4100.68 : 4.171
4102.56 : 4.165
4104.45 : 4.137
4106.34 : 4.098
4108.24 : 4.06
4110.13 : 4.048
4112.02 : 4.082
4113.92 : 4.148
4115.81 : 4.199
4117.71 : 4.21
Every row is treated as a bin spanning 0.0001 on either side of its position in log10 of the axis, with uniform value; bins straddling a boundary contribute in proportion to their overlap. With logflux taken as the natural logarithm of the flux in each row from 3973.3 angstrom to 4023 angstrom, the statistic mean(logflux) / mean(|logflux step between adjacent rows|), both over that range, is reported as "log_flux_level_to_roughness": 152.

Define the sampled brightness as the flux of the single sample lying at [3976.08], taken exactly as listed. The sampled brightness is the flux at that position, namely 3.656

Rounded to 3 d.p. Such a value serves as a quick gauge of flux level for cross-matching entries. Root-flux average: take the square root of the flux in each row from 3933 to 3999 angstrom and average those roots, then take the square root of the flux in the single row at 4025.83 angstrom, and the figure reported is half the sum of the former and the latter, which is 1.970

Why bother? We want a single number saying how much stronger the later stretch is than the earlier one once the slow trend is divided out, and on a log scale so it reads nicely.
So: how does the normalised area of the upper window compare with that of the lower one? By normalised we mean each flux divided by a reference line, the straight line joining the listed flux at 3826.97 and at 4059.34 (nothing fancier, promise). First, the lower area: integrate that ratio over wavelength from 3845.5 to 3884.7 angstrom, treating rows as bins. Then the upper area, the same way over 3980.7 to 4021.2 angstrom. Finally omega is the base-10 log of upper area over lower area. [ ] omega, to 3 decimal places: -0.018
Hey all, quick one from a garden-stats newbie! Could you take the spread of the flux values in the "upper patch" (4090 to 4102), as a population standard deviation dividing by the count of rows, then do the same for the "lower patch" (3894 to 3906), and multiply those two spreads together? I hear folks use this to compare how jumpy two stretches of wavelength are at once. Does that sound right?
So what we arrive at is 0.0012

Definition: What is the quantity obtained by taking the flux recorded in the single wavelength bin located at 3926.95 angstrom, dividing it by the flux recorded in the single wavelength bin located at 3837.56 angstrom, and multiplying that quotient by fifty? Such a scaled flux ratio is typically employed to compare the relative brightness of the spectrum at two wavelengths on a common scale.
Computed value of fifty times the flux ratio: 52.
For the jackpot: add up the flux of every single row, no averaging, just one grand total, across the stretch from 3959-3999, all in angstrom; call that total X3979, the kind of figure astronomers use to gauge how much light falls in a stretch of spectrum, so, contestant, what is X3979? 84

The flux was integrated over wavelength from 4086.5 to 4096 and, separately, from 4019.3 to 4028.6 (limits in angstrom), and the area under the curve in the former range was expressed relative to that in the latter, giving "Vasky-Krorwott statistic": 1.09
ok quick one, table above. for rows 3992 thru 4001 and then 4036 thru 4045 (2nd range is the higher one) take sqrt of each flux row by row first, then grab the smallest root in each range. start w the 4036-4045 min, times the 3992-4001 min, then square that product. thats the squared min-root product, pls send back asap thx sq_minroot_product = 14.9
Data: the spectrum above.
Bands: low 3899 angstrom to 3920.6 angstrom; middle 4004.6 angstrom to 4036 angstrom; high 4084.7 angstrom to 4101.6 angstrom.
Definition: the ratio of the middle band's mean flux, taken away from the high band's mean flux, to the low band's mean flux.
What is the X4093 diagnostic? 0.07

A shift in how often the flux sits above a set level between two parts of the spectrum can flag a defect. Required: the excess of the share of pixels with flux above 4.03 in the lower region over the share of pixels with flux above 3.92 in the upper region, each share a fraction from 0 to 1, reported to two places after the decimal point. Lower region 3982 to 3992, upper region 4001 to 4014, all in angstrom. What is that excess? -0.43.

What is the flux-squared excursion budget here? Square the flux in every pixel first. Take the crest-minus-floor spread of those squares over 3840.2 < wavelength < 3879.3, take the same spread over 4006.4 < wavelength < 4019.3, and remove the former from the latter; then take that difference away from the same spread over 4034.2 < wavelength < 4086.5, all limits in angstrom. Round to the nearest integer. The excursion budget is 5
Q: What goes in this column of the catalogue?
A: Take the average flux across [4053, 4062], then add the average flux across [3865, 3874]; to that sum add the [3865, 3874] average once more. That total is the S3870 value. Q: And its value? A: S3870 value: 12.43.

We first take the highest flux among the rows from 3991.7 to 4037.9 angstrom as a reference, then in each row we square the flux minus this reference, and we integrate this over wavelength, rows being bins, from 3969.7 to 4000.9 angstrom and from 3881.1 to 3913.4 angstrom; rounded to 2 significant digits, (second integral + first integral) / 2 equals 2.7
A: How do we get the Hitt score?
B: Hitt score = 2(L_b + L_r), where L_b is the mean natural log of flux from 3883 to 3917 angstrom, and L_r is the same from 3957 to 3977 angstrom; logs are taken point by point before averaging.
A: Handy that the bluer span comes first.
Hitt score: 5.35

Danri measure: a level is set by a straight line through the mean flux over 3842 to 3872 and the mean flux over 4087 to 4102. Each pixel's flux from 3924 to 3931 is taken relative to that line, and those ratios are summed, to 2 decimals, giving 3.76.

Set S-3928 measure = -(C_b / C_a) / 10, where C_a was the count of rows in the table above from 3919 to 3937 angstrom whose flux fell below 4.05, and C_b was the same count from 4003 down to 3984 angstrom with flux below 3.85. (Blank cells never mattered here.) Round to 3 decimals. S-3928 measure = -0.020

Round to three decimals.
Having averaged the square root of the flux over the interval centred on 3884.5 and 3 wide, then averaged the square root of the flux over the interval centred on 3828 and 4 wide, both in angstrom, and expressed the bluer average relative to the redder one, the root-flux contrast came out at 0.974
